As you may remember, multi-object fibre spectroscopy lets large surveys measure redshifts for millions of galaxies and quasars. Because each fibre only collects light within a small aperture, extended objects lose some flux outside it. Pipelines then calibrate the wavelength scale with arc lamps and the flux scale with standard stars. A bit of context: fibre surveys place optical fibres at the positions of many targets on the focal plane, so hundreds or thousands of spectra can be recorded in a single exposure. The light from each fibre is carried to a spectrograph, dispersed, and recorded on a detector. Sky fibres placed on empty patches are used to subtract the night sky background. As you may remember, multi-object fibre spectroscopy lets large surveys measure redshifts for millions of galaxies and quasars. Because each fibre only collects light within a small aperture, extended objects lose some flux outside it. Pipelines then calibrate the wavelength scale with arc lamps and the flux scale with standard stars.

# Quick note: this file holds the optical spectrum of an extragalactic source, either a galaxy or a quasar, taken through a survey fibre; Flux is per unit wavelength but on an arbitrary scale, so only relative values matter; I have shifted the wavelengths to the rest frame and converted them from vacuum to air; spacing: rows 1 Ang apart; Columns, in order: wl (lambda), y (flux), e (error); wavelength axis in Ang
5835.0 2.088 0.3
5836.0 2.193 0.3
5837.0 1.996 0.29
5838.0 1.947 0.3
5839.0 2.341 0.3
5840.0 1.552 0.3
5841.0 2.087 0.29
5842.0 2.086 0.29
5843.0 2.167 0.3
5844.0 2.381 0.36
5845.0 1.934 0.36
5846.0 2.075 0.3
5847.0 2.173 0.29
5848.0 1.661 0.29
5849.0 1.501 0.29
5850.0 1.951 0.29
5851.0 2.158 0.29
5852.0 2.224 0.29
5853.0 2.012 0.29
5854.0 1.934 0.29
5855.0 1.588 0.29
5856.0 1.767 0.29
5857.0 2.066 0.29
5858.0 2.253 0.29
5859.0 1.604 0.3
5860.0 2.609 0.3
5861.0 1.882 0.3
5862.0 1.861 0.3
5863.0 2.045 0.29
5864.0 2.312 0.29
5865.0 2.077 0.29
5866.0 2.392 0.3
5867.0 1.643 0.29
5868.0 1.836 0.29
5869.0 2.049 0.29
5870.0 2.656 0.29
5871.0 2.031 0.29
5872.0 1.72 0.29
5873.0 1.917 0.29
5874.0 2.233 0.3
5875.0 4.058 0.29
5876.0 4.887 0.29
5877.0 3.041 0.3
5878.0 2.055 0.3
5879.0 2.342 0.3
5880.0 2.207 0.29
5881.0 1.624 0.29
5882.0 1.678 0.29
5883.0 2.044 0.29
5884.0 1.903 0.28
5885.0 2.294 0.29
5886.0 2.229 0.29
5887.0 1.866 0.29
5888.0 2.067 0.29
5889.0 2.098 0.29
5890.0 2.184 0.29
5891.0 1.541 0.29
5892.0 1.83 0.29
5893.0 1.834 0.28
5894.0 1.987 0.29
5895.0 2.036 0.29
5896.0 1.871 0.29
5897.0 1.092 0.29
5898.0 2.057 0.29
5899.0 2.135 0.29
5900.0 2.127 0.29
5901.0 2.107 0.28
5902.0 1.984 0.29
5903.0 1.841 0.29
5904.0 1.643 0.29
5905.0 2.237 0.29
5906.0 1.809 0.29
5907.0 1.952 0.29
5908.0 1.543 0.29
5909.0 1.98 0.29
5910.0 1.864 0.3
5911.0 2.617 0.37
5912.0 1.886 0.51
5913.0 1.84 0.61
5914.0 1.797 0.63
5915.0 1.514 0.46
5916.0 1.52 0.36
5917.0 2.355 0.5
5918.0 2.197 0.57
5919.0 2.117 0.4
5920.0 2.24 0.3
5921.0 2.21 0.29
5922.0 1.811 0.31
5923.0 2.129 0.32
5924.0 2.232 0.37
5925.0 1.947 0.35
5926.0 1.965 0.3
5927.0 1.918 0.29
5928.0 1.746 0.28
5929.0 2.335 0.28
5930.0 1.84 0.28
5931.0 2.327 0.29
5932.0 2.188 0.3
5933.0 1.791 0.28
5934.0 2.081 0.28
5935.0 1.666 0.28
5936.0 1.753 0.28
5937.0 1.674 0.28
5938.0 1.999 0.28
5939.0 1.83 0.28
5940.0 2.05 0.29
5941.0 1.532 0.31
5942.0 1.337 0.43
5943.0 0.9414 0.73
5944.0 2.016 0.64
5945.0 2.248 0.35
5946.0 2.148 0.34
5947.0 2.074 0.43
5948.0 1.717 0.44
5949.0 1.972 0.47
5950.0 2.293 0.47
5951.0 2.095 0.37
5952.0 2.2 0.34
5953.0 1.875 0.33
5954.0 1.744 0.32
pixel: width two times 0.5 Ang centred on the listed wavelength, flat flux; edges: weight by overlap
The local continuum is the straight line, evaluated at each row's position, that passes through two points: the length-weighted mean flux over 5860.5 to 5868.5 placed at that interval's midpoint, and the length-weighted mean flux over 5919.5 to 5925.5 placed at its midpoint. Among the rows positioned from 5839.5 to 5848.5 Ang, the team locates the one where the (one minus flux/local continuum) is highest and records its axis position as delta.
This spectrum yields 5840.0 Ang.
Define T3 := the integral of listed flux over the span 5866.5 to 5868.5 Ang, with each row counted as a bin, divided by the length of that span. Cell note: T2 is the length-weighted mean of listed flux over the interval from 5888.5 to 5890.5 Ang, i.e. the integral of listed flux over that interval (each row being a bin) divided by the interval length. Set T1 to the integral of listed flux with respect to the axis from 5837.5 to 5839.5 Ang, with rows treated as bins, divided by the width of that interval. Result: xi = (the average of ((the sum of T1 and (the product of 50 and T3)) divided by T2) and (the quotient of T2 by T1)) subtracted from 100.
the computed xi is 78.7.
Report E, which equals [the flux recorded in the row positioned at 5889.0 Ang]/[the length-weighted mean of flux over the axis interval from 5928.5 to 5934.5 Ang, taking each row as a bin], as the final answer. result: 1.00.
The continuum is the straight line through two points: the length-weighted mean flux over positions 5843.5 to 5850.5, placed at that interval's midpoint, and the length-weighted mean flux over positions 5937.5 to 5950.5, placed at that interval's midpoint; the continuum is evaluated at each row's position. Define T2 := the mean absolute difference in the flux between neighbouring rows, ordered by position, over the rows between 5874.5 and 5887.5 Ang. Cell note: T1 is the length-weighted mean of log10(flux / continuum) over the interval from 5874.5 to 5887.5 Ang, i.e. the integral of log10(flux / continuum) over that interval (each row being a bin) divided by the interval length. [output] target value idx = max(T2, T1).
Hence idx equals 0.50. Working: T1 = 0.087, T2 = 0.50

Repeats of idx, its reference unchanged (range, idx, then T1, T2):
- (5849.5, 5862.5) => 0.33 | 0.007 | 0.33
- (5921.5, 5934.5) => 0.28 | 0.031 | 0.28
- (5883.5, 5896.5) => 0.20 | 0.013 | 0.20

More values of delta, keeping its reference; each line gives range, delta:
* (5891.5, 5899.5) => 5897.0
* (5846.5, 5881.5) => 5849.0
